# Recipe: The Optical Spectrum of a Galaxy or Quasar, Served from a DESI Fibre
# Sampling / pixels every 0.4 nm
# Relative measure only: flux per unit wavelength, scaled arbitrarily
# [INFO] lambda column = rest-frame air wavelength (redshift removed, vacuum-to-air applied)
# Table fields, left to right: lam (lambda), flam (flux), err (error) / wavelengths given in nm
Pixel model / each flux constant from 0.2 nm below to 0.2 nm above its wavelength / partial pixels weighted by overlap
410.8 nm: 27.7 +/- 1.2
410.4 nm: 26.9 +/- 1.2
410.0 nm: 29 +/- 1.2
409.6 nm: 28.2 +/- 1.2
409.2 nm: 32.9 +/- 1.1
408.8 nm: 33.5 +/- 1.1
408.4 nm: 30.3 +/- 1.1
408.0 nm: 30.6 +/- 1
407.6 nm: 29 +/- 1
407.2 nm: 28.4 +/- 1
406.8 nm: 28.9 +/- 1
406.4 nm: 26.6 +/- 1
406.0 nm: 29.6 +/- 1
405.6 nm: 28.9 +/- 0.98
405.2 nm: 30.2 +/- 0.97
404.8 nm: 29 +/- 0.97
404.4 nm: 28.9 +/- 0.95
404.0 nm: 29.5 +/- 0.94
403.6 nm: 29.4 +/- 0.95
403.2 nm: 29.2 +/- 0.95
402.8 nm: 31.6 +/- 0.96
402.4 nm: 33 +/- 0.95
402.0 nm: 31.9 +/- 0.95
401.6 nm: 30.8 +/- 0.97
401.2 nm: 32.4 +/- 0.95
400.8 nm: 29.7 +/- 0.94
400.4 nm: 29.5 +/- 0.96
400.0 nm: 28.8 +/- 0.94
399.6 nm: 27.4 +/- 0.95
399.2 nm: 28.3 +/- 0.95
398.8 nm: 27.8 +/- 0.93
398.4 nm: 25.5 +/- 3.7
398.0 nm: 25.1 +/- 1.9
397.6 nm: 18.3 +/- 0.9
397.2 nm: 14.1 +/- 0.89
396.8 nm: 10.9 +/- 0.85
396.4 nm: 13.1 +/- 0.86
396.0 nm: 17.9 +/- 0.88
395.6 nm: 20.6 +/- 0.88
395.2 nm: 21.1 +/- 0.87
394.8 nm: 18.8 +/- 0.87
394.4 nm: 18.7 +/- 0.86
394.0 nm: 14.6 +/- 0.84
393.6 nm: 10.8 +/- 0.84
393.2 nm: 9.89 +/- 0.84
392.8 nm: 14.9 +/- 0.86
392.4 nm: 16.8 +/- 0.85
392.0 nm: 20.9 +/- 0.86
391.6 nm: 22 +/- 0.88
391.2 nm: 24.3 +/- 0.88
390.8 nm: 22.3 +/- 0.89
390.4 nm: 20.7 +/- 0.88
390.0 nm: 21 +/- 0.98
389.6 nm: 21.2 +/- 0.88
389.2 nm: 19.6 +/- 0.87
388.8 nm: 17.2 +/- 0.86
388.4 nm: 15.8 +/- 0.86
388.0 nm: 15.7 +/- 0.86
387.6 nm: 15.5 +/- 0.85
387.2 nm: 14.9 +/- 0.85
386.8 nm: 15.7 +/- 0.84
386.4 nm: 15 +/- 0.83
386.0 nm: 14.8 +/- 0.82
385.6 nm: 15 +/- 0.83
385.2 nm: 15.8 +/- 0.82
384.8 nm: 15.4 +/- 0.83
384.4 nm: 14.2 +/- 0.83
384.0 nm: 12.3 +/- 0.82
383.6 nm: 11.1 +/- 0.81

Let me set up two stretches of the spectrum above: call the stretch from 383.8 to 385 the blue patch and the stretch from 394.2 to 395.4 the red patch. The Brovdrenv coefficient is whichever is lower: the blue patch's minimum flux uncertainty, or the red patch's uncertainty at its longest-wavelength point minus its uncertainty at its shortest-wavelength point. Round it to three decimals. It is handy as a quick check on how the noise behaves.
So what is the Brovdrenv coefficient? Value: 0.010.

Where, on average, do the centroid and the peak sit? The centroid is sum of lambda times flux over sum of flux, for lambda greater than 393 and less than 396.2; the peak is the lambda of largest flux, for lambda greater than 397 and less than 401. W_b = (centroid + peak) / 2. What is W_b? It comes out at 397.79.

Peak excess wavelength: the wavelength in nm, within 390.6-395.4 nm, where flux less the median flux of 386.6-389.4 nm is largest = 391.2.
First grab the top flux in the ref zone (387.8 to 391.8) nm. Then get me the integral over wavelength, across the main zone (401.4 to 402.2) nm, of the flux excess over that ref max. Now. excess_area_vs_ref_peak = 5.6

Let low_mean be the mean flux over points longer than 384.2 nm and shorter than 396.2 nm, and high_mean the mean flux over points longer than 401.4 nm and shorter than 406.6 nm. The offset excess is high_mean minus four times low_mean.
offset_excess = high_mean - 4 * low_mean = -40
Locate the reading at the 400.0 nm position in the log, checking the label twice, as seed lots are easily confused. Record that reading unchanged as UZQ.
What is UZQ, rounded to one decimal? 28.8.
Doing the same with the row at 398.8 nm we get 27.8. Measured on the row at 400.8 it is 29.7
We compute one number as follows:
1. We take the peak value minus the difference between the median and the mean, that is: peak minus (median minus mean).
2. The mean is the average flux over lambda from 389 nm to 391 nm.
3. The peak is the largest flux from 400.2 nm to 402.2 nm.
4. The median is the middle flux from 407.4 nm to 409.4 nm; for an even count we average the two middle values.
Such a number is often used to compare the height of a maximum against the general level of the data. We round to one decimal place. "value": 22.8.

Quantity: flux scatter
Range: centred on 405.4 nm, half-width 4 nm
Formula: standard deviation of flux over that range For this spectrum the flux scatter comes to 1.7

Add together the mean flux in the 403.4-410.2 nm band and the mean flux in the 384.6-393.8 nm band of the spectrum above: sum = 46.8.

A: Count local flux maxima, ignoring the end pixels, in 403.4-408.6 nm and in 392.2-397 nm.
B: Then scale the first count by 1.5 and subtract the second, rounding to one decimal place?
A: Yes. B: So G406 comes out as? 6.5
